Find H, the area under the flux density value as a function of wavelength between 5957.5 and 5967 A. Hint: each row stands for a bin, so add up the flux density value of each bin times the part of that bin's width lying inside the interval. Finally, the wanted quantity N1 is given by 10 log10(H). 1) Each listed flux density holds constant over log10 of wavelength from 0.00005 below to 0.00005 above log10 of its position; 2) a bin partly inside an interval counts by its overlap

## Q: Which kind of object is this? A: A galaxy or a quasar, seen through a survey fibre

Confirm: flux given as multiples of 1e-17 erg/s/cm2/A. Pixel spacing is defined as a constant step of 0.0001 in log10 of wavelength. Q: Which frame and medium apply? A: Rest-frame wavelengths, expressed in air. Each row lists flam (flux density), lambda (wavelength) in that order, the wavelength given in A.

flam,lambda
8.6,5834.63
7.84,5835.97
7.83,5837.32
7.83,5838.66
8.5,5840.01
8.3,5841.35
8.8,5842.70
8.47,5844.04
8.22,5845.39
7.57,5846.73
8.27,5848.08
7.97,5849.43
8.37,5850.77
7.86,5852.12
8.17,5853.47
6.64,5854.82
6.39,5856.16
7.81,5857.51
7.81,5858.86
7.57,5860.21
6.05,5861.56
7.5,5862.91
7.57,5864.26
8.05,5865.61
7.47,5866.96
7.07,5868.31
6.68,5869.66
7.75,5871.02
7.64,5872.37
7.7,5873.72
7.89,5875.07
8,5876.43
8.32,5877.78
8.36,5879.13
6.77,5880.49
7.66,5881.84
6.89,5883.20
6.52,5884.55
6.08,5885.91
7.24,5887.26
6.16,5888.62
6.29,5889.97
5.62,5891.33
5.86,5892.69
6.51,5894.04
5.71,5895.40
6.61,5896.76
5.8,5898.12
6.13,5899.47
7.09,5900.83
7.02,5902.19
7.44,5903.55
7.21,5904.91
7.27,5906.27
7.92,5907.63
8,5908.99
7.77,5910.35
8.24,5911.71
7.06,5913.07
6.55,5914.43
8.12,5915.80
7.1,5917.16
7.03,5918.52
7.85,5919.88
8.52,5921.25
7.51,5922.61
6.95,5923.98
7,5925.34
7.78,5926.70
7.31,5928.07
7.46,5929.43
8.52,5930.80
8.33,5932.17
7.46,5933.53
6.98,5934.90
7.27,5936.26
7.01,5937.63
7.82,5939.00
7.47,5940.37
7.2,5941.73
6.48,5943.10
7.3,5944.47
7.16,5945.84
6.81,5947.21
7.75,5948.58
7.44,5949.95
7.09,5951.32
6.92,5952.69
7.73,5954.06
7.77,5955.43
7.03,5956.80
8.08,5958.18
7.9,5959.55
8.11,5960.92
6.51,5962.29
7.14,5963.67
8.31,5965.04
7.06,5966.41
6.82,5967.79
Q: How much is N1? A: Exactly 18.6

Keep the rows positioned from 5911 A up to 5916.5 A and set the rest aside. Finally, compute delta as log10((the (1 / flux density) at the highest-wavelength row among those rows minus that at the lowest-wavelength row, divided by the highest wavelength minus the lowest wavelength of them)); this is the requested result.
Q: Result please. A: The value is -3.4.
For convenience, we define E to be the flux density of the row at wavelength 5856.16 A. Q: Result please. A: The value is 6.39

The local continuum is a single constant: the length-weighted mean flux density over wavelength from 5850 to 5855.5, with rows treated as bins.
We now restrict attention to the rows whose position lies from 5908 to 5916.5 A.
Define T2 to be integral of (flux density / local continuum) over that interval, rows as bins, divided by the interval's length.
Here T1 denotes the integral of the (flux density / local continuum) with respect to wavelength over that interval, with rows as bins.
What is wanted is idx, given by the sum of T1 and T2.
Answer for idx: 9.3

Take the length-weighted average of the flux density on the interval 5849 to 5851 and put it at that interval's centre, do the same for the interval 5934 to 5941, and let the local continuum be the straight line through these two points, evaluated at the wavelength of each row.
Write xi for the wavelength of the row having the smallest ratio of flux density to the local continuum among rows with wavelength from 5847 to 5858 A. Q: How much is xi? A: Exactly 5856.16 A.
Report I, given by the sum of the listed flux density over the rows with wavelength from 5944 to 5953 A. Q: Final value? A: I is 50.5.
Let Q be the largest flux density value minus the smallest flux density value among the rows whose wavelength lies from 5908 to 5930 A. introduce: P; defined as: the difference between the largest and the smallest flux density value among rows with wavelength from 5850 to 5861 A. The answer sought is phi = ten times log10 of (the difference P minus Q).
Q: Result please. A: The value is -20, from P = 1.98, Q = 1.97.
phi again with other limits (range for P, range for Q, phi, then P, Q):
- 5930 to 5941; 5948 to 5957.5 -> -2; 1.54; 0.85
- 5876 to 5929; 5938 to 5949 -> 2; 2.90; 1.34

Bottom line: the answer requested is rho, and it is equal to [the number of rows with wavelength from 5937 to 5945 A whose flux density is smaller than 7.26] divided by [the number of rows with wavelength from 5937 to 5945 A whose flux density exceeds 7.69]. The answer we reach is 3.0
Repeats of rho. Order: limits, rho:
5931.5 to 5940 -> 1.0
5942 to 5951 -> 3.0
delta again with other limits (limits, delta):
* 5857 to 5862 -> -2.0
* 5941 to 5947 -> -3.7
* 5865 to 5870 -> -2.2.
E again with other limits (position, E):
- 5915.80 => 8.12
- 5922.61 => 7.51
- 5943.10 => 6.48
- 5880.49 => 6.77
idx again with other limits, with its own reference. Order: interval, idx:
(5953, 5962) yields 9.9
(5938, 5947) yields 9.3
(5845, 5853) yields 9.3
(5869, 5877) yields 8.8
